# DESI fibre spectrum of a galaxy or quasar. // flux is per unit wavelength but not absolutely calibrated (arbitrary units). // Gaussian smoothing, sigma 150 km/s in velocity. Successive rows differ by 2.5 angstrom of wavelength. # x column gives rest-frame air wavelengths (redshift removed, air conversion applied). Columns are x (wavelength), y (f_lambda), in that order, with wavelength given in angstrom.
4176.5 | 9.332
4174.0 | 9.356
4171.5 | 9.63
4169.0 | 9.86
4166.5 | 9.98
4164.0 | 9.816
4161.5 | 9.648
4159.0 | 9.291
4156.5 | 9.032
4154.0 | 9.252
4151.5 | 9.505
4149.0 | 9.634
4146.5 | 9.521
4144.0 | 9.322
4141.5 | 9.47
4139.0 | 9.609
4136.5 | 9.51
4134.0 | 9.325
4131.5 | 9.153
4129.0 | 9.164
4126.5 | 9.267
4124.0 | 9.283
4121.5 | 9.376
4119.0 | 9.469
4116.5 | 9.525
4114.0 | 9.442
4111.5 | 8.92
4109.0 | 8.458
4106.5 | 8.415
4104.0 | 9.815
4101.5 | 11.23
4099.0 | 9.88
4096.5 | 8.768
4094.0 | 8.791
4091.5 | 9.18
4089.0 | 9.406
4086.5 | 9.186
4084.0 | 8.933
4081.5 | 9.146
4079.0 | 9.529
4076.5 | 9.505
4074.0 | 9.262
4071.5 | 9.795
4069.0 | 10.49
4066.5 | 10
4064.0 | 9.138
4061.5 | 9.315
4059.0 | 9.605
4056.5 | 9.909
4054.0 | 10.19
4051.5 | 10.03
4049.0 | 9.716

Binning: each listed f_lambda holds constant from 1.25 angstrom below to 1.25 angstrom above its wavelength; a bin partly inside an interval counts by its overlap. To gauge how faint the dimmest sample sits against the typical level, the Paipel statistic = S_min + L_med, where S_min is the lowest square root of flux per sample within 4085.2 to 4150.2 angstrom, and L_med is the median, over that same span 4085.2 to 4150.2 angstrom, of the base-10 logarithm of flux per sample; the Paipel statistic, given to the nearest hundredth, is 3.87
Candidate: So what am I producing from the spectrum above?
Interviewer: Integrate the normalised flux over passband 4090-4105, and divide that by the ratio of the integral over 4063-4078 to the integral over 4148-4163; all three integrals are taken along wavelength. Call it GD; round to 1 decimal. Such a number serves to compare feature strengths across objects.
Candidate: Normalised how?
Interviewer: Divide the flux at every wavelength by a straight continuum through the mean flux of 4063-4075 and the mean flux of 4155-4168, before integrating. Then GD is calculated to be 14.7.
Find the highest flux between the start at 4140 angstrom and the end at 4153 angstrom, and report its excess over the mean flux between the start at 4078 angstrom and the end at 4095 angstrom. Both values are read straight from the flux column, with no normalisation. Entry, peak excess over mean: 0.47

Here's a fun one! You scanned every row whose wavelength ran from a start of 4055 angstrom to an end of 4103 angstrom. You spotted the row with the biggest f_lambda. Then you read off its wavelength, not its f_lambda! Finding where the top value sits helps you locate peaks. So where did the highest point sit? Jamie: 4101.5 angstrom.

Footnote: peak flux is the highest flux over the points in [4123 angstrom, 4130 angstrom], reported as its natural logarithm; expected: 2.23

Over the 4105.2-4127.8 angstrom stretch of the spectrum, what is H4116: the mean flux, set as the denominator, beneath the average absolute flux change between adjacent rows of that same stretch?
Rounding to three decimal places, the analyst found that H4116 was 0.019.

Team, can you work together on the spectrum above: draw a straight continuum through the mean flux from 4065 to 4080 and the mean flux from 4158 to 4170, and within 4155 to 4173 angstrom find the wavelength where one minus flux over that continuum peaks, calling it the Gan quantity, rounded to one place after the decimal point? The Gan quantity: 4156.5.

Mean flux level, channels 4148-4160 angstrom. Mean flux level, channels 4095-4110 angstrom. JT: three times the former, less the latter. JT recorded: 18.6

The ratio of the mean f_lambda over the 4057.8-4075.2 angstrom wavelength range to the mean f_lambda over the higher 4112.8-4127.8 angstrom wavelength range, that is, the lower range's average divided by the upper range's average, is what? 1.03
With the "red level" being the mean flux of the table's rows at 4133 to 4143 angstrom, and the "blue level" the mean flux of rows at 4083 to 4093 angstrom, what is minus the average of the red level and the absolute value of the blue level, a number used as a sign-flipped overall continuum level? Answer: -9.33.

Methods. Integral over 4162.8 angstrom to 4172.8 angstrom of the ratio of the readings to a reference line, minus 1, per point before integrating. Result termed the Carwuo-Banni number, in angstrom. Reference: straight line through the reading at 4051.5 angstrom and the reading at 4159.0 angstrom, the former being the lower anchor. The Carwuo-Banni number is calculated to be 0.6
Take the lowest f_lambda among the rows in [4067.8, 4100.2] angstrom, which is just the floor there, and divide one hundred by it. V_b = 11.4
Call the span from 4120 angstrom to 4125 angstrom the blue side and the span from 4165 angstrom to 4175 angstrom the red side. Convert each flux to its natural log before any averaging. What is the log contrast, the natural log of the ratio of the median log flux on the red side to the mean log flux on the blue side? 0.019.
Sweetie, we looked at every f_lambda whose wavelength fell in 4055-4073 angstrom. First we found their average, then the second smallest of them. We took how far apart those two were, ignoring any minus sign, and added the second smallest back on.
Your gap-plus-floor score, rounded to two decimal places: 9.75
